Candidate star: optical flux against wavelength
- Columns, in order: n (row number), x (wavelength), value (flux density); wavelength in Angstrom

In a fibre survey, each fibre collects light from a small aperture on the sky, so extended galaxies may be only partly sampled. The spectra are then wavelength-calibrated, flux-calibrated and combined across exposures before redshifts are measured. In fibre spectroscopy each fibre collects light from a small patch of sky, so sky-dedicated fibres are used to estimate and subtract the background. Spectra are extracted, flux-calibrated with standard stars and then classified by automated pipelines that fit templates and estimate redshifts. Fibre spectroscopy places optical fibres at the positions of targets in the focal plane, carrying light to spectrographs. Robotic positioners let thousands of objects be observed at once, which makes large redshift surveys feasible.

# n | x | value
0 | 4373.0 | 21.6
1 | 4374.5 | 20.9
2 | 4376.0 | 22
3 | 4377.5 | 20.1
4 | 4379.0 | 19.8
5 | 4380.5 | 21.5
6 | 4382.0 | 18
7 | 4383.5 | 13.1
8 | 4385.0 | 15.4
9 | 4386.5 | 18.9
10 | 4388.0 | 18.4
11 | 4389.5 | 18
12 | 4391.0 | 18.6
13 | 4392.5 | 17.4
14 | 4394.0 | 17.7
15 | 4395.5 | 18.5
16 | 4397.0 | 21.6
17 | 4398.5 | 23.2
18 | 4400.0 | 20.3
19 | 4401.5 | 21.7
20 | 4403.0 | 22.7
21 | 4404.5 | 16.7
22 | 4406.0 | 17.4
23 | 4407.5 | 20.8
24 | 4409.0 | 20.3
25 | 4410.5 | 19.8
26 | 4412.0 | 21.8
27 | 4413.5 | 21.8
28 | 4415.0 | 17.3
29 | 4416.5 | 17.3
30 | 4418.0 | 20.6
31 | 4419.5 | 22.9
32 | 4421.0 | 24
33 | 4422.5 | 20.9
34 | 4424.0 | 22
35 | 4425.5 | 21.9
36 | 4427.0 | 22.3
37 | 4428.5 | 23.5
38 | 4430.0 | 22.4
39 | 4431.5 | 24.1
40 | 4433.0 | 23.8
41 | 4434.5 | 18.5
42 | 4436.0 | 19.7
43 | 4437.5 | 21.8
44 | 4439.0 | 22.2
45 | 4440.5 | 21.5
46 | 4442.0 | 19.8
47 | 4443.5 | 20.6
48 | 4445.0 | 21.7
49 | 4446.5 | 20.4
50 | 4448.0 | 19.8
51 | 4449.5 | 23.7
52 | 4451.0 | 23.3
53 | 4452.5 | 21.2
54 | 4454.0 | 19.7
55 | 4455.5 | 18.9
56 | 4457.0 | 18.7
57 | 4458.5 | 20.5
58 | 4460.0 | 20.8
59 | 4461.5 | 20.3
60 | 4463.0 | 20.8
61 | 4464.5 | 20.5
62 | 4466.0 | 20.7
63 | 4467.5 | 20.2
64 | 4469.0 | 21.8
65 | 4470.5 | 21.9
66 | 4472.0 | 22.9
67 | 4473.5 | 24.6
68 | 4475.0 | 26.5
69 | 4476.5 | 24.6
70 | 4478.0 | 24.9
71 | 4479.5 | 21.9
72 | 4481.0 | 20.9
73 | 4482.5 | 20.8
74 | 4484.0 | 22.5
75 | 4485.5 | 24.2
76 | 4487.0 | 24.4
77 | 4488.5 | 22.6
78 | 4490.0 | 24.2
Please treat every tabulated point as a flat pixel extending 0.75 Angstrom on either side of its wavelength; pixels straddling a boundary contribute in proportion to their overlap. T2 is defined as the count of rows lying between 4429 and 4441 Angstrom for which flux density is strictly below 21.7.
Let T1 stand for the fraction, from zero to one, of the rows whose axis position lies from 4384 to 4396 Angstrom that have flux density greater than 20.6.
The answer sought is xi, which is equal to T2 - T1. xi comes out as 3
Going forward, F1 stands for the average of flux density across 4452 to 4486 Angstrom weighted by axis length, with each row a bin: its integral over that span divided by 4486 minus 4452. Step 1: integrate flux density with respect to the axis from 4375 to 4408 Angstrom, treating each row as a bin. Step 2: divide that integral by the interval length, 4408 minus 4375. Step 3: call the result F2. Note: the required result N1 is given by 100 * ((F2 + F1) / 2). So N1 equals 2044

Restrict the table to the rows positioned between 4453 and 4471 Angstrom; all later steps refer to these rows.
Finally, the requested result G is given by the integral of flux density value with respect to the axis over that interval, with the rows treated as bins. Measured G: 367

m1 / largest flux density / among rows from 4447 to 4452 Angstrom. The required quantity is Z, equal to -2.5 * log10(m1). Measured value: -3.44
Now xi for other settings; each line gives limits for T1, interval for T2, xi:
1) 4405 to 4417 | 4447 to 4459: 6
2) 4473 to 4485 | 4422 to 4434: 0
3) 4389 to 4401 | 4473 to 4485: 2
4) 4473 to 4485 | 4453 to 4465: 7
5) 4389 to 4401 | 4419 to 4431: 1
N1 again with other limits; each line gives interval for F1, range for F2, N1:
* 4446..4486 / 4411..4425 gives 2134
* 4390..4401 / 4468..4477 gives 2161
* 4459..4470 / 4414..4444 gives 2106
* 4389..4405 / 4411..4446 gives 2057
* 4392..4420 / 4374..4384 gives 1972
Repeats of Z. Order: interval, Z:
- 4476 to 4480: -3.49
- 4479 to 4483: -3.35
